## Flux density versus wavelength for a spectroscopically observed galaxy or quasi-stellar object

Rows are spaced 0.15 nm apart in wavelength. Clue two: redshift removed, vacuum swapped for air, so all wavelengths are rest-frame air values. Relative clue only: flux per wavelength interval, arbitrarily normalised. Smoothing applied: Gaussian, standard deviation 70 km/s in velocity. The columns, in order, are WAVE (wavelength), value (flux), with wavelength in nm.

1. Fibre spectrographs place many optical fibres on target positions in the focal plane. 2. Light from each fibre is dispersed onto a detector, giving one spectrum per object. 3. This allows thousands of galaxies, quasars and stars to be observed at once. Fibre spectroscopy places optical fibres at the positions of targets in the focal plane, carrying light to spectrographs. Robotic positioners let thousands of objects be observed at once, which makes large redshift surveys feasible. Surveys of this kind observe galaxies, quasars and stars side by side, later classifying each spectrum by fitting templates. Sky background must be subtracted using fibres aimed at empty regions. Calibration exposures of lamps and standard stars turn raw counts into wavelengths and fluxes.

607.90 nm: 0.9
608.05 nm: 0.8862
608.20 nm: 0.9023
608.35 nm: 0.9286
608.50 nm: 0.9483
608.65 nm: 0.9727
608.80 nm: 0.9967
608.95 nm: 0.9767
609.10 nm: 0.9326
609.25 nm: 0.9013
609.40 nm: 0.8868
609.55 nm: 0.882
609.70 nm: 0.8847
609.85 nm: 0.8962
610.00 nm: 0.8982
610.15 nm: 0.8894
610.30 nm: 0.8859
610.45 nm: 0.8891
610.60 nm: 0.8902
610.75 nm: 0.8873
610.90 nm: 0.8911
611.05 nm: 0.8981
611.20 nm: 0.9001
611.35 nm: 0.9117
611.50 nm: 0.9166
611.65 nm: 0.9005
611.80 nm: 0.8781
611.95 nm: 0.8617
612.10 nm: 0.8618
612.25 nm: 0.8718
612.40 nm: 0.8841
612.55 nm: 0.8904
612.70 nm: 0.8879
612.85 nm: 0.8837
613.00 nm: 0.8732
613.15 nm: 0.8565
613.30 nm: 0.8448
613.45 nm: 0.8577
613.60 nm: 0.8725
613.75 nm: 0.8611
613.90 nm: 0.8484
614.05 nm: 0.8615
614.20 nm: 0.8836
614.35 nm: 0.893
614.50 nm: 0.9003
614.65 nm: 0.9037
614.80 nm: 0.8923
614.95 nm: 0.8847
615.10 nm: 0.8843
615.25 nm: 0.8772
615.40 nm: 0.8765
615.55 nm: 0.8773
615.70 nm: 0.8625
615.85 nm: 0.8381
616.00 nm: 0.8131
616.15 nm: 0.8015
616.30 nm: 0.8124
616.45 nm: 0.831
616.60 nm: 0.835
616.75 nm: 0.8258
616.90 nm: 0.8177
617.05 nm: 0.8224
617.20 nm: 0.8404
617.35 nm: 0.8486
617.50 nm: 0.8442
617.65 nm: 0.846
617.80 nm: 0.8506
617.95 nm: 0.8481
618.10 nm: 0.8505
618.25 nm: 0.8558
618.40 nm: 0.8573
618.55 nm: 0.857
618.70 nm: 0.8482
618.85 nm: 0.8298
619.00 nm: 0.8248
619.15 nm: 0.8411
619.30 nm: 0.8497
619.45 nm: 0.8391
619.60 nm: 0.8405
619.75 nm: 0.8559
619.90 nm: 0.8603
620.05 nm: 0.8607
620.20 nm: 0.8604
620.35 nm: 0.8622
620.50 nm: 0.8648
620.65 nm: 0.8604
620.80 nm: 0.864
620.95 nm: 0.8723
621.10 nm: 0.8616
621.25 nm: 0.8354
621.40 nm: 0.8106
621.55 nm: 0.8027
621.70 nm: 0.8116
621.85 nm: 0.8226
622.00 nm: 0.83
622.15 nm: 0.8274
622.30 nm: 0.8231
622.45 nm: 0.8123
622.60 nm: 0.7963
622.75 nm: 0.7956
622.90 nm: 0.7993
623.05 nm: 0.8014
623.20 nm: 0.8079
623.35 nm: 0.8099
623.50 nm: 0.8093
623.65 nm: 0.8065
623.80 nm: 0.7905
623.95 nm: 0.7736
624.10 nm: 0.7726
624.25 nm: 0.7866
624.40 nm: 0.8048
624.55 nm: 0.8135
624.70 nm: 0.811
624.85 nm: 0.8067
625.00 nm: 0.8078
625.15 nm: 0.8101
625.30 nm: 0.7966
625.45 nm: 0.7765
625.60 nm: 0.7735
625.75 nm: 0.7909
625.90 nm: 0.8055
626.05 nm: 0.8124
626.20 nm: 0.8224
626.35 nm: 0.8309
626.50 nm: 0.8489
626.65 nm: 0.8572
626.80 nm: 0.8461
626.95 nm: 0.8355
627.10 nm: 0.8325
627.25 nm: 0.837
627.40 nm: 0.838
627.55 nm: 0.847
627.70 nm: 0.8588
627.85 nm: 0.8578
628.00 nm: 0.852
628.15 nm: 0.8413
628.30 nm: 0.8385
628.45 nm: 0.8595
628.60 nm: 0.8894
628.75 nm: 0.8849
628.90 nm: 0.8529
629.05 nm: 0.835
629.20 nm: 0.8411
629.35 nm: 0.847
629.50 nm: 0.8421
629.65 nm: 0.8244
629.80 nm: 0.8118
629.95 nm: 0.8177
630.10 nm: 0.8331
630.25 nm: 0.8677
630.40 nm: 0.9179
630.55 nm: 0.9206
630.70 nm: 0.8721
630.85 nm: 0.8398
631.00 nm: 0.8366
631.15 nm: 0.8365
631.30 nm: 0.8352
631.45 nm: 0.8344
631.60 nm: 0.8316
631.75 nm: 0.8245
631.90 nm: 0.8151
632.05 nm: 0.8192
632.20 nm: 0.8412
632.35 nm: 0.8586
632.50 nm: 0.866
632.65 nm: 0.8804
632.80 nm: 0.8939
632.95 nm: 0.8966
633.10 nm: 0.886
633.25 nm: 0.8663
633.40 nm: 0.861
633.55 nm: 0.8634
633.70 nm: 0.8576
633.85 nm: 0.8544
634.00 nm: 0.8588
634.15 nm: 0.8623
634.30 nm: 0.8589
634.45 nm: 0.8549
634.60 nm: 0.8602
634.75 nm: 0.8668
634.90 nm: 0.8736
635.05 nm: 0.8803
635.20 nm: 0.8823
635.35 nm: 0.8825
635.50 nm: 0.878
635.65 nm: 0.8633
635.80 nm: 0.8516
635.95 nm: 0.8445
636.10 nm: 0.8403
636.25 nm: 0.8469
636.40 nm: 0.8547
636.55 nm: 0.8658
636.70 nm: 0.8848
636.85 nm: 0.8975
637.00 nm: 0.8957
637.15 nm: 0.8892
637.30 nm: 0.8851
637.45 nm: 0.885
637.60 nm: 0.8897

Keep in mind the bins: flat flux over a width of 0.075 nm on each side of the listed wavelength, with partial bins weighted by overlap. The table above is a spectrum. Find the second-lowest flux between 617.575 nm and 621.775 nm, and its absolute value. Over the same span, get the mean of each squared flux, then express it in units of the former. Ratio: 0.886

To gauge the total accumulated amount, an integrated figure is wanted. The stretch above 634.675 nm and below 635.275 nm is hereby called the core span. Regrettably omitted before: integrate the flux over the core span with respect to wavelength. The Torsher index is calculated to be 0.53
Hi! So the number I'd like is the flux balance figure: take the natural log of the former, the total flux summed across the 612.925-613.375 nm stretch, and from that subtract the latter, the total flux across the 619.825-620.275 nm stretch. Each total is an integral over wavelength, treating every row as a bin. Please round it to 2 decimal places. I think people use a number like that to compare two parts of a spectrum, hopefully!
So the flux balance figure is -1.34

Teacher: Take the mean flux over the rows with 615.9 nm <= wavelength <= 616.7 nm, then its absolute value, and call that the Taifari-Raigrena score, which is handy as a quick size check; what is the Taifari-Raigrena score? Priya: 0.819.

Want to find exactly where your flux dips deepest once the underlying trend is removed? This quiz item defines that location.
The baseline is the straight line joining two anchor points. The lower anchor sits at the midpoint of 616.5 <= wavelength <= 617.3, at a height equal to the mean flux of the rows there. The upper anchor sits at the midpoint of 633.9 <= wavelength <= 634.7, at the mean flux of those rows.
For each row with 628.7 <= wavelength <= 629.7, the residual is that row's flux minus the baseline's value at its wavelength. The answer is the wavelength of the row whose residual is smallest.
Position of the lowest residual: 629.65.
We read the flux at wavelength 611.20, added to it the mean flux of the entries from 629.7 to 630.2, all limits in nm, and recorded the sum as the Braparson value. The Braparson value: 1.72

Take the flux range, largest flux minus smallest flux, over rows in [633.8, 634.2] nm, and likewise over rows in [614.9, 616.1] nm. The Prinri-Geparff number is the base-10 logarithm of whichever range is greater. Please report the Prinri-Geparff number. -1.15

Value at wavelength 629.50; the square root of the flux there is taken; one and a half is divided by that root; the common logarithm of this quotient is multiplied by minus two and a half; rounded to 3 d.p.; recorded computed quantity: -0.534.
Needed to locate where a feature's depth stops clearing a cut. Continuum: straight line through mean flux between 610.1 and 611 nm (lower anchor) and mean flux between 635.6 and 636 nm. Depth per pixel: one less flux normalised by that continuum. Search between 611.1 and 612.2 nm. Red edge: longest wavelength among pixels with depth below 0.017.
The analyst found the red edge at 611.80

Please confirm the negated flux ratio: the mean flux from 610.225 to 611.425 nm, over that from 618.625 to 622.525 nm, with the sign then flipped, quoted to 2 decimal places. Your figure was -1.06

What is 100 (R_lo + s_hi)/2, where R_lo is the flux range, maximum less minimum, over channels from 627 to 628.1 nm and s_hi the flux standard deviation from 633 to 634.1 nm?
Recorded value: 1.8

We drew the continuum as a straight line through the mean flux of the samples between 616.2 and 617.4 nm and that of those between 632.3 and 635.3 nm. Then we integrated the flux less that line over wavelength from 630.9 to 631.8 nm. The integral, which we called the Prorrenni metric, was -0.027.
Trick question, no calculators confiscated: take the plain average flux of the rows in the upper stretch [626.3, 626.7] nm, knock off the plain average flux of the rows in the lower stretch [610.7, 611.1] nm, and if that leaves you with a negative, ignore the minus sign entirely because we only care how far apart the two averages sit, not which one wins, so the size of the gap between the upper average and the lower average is 0.046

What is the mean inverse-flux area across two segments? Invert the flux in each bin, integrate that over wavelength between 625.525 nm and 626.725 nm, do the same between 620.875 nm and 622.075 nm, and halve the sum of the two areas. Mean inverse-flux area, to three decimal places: 1.457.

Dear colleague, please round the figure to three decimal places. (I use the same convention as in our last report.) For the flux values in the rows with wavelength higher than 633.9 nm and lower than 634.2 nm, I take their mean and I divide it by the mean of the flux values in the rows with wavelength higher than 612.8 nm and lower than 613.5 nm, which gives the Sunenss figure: 0.997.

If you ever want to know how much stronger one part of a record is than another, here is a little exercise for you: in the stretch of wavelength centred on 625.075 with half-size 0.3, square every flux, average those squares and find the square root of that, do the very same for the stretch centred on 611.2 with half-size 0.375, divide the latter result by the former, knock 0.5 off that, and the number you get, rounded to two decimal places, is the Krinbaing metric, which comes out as 0.62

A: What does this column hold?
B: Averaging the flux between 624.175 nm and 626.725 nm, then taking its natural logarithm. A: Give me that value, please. -0.21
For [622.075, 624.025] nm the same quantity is -0.22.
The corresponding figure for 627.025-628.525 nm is -0.17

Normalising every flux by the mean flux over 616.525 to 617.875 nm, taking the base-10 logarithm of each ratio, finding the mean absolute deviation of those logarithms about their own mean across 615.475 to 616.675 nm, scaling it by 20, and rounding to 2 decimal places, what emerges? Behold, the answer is 0.20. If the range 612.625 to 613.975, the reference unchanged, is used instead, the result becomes 0.13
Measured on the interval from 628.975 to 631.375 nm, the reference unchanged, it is 0.23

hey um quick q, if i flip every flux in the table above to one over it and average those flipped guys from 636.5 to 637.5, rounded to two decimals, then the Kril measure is 1.13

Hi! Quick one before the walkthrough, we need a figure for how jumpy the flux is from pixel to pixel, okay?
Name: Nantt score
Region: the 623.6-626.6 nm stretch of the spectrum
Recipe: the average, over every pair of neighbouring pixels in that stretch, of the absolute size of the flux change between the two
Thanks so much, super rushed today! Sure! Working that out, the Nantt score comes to 0.0104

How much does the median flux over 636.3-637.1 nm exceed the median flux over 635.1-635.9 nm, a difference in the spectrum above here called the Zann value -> 0.01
